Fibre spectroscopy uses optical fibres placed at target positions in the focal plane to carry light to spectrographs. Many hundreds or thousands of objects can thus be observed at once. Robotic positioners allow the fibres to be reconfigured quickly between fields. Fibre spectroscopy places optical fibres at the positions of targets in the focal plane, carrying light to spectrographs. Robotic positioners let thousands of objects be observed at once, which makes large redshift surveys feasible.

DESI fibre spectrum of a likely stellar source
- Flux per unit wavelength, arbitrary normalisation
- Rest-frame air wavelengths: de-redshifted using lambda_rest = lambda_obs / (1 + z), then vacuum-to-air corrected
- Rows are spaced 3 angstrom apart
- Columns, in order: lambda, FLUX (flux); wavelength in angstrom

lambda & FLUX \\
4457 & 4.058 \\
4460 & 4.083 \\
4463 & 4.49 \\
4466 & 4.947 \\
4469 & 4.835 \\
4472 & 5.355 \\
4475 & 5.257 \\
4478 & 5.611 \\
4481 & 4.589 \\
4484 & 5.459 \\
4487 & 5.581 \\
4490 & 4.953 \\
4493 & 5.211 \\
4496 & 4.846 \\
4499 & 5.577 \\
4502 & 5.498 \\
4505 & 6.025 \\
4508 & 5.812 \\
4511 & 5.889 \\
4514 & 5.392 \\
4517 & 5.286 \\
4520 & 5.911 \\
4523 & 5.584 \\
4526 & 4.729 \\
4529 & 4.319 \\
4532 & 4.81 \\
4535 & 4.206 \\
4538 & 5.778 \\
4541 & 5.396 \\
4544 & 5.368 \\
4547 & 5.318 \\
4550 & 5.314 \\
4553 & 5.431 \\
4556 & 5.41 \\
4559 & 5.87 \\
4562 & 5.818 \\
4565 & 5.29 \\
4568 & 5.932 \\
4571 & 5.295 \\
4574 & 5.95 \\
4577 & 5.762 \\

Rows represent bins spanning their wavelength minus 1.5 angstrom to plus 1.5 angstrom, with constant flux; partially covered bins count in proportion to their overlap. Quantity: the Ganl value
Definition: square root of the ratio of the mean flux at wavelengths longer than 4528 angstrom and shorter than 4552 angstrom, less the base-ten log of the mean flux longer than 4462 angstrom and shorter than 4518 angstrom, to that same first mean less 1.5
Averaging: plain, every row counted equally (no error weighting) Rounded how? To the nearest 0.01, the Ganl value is 1.10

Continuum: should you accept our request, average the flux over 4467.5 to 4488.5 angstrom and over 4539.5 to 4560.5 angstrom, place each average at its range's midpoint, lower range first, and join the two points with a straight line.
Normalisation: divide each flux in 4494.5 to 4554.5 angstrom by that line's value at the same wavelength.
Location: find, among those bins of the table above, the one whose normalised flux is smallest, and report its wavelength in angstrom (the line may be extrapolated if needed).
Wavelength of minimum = 4535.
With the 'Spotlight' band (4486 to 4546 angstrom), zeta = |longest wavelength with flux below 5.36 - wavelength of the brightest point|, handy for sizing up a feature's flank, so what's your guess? 30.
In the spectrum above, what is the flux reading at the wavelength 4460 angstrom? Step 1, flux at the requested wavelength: 4.083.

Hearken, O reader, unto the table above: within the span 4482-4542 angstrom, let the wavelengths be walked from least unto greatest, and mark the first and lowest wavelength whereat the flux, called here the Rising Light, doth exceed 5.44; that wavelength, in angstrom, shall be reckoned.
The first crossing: 4484 angstrom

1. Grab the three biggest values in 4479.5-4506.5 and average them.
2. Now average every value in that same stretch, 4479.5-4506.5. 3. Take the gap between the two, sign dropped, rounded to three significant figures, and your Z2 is 0.423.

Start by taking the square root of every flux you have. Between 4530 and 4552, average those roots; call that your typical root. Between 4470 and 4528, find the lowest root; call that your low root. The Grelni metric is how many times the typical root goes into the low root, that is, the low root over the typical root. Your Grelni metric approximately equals 0.94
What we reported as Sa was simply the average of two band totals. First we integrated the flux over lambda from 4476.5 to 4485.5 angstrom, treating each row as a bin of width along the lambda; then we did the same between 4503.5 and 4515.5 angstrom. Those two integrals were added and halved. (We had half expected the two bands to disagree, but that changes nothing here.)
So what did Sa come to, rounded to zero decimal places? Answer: 58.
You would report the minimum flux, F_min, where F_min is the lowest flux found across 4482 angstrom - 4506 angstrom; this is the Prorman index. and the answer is 4.846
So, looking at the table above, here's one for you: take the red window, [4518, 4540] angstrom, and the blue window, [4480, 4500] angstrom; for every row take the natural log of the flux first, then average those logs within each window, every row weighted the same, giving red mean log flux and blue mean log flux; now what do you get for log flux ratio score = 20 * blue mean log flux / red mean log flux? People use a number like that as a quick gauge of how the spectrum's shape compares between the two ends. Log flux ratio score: 20.4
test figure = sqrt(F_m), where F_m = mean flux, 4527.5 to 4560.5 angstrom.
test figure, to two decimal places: 2.28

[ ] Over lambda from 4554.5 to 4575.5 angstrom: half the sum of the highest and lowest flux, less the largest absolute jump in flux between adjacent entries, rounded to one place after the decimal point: 5.0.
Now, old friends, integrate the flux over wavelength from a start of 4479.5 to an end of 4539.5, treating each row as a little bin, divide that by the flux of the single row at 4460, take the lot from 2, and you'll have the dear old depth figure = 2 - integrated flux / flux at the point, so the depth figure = -75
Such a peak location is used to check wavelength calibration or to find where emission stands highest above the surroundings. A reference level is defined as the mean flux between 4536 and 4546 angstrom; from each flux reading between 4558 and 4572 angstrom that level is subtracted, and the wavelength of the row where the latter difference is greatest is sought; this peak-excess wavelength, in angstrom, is 4568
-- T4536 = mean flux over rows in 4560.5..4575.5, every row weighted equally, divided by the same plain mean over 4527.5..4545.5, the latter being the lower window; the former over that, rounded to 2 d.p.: 1.14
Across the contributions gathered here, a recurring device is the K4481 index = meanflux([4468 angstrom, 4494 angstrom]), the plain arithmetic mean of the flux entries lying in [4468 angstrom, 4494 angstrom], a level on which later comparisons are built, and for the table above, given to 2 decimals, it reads 5.21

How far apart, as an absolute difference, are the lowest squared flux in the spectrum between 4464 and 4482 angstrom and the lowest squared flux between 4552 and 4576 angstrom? 6.9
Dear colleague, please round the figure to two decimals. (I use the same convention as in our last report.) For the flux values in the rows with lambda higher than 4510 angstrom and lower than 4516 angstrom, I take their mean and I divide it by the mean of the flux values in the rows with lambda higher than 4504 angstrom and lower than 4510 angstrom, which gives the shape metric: 0.95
